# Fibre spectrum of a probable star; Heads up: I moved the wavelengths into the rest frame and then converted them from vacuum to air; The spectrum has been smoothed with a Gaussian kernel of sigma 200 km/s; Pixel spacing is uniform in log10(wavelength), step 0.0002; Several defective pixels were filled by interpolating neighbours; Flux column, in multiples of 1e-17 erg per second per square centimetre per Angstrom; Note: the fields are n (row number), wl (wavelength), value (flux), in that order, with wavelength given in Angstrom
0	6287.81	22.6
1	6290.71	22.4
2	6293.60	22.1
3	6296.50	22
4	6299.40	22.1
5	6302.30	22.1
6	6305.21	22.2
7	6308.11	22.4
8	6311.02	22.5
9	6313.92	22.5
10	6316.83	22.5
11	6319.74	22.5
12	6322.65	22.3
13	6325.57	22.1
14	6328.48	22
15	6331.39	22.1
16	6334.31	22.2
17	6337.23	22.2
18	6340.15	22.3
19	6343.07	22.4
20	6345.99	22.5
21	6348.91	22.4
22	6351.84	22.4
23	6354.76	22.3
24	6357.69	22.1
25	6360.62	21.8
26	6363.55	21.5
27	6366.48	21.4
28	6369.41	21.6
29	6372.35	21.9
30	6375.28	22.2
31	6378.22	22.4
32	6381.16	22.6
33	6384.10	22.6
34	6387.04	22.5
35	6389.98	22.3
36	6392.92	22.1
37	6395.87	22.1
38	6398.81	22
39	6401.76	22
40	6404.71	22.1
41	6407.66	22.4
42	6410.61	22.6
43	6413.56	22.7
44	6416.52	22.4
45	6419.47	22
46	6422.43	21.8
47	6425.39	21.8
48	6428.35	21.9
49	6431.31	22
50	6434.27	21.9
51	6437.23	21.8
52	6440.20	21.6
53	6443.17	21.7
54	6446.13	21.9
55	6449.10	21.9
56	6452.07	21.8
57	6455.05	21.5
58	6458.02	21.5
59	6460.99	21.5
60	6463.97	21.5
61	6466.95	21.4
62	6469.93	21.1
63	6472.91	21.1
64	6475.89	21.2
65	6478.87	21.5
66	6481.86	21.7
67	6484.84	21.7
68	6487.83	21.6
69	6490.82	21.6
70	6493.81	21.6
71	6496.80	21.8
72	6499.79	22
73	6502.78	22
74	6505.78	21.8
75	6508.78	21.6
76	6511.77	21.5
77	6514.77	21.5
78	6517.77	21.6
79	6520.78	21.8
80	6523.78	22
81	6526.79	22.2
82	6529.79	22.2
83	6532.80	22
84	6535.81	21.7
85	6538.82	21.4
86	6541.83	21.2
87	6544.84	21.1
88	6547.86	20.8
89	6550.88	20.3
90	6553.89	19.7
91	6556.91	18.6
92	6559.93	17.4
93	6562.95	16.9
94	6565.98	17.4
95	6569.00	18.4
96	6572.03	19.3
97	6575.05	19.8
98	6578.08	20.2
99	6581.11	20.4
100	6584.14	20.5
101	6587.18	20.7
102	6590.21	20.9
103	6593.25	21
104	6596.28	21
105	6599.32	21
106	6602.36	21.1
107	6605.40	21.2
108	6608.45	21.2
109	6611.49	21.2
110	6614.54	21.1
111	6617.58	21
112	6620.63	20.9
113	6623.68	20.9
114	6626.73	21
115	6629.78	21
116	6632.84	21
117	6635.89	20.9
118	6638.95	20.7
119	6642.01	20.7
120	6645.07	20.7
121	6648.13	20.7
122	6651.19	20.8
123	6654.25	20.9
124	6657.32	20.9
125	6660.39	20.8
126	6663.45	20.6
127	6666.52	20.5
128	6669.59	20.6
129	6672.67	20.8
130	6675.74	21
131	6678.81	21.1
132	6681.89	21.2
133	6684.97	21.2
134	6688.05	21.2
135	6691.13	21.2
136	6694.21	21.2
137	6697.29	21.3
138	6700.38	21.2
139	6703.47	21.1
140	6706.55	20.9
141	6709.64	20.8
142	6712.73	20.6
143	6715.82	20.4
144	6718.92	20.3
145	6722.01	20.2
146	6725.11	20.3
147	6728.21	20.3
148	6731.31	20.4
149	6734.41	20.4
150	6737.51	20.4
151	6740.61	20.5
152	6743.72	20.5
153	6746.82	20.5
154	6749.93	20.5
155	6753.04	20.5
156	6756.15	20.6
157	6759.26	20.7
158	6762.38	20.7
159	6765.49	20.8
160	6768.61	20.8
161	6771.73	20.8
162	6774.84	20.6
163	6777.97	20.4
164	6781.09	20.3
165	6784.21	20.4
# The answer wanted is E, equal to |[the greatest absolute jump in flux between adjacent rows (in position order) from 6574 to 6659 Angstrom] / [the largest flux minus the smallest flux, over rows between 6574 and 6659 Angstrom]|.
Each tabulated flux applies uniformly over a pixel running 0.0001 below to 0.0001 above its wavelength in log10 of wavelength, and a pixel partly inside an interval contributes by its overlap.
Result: 0.29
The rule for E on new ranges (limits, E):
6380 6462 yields 0.33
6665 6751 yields 0.18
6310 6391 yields 0.25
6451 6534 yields 0.27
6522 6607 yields 0.23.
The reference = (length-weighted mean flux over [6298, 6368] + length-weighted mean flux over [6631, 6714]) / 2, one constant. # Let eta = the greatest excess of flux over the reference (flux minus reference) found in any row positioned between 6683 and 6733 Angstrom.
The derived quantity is -0.3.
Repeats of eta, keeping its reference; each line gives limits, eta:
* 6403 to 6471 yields 1.1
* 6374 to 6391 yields 1.0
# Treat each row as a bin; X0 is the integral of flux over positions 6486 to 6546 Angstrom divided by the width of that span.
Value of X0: 21.7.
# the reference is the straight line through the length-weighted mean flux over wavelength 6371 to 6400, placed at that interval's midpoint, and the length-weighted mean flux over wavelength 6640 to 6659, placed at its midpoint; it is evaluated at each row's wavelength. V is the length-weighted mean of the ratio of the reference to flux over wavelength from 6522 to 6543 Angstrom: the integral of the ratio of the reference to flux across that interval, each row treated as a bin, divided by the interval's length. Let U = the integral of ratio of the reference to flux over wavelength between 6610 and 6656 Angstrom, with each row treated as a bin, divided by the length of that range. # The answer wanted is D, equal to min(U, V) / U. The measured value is 0.98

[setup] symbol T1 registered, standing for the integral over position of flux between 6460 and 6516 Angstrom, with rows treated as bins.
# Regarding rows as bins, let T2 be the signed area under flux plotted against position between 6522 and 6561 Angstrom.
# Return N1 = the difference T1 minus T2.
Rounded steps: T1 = 1208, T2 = 814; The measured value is 394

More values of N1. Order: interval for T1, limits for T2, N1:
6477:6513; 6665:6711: -186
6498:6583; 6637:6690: 646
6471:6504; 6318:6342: 180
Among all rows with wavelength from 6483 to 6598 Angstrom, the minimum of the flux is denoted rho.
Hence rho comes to 16.9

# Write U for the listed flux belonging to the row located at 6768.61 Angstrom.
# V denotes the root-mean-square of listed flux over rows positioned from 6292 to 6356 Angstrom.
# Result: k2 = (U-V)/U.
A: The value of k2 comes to -0.07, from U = 20.8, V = 22.3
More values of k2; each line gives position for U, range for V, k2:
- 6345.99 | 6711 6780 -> 0.09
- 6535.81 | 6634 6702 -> 0.04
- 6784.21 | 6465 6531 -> -0.06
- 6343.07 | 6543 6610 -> 0.11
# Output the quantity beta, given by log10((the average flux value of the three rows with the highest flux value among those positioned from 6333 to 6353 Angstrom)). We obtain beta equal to 1.35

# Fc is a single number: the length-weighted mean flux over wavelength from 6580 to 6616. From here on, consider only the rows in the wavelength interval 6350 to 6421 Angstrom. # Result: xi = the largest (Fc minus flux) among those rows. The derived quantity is -0.5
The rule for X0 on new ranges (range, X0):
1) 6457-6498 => 21.5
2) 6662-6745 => 20.7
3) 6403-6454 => 22.0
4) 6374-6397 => 22.3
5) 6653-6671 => 20.7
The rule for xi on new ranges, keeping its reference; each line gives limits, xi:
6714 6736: 0.7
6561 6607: 4.0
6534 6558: 2.3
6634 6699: 0.4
